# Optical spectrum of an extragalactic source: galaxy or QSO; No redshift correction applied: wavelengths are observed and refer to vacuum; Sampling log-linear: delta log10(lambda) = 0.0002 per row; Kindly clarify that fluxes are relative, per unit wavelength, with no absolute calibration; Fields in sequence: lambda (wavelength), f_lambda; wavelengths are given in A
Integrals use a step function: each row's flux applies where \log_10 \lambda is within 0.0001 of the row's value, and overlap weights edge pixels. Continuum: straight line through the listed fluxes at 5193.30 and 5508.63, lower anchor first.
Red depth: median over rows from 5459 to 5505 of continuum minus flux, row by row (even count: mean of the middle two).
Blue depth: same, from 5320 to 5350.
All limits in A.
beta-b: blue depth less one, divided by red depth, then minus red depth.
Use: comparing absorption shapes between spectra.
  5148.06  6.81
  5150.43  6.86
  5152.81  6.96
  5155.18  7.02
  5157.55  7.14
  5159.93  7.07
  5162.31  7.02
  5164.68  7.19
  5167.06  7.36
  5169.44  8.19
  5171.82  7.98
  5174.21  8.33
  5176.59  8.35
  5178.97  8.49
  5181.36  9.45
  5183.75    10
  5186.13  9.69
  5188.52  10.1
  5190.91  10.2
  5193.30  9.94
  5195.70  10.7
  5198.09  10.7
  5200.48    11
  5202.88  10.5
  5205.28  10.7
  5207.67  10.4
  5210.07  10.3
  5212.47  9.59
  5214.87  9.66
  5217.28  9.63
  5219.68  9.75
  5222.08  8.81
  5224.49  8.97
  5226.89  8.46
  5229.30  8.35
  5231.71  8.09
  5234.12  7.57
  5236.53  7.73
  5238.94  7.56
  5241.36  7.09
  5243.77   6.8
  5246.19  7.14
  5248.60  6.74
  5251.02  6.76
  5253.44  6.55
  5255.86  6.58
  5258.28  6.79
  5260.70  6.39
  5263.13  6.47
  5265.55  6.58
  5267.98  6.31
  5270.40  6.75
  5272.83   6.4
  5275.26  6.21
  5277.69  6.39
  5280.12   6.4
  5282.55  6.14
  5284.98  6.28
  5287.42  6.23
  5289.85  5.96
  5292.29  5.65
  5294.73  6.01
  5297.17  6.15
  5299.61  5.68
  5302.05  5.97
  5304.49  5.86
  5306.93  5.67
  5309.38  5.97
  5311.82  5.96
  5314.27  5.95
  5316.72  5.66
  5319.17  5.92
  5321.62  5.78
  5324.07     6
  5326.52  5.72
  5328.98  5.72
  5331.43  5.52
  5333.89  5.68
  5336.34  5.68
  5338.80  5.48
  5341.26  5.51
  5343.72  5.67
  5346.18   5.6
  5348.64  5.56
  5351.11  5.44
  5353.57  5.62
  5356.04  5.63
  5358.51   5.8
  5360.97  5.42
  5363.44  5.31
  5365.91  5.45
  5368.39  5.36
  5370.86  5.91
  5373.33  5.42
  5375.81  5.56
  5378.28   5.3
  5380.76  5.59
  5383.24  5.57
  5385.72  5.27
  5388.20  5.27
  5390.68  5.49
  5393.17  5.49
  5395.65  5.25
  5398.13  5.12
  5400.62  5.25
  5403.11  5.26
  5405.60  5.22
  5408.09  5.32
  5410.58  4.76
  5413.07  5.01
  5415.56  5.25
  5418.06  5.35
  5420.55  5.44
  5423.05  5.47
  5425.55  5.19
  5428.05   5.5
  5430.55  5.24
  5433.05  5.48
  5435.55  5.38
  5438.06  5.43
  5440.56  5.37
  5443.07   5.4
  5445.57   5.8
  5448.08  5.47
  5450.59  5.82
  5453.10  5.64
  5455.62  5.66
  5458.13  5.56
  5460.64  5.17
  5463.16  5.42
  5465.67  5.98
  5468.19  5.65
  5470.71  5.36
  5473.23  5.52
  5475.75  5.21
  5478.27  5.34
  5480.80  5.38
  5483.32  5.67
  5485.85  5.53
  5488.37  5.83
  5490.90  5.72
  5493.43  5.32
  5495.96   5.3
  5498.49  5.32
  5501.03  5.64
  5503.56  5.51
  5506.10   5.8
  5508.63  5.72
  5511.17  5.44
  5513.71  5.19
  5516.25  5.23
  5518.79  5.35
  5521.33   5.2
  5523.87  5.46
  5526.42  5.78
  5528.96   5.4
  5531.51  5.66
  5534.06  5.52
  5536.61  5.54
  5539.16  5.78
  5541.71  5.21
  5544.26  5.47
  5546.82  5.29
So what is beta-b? 1.7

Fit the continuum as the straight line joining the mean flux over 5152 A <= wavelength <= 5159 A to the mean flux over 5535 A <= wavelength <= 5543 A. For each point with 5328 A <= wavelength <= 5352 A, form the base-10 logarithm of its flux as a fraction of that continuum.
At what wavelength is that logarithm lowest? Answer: 5338.80 A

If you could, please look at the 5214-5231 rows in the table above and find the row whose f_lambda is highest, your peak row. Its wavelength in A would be 5219.68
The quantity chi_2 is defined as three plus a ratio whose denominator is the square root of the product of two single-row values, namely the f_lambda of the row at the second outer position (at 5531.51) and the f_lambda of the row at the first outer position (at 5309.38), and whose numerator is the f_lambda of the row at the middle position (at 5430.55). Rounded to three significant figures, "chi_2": 3.90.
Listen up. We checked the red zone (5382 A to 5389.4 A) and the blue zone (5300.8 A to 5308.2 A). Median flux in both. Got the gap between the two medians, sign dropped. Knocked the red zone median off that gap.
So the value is -4.7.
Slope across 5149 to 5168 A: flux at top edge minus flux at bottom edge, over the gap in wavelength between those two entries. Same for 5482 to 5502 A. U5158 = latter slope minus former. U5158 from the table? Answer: -0.032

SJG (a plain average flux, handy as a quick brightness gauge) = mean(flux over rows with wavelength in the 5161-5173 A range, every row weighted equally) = 7.5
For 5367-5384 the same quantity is 5.5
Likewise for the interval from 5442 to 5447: 5.6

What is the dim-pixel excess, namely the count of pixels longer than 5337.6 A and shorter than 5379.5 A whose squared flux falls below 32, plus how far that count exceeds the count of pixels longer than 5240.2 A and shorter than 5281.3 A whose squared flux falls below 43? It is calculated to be 20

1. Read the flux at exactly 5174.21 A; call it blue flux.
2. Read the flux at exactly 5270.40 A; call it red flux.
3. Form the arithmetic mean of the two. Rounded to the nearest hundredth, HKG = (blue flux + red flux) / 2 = 7.54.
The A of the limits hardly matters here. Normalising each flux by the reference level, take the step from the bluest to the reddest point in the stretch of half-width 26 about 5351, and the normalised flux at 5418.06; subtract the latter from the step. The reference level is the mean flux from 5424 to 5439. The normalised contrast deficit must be -1.03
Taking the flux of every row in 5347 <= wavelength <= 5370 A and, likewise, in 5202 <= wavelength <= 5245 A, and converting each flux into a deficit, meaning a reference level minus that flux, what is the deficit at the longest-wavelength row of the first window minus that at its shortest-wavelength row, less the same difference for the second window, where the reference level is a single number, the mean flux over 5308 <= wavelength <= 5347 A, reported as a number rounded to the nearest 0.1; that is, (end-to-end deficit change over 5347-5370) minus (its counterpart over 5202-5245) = -3.5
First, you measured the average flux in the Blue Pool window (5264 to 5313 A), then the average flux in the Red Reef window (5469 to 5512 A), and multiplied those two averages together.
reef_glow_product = 34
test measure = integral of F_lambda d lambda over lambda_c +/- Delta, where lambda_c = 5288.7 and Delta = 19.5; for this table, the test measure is 238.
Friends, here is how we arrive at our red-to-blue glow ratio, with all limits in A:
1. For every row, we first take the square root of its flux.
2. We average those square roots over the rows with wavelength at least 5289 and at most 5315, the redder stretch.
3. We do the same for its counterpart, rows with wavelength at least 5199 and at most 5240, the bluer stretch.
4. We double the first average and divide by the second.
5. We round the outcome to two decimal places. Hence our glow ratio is 1.60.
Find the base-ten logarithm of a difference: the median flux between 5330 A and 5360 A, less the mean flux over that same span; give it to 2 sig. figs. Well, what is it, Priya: -2.0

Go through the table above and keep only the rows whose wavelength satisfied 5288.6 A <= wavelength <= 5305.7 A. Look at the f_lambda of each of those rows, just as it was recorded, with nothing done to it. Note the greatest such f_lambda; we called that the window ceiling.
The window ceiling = 6.15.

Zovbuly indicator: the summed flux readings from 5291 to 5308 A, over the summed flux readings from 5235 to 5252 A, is 0.82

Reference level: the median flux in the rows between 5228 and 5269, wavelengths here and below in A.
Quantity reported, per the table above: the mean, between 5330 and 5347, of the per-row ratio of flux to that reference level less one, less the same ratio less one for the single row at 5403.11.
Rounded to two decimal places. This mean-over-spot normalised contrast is 0.05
